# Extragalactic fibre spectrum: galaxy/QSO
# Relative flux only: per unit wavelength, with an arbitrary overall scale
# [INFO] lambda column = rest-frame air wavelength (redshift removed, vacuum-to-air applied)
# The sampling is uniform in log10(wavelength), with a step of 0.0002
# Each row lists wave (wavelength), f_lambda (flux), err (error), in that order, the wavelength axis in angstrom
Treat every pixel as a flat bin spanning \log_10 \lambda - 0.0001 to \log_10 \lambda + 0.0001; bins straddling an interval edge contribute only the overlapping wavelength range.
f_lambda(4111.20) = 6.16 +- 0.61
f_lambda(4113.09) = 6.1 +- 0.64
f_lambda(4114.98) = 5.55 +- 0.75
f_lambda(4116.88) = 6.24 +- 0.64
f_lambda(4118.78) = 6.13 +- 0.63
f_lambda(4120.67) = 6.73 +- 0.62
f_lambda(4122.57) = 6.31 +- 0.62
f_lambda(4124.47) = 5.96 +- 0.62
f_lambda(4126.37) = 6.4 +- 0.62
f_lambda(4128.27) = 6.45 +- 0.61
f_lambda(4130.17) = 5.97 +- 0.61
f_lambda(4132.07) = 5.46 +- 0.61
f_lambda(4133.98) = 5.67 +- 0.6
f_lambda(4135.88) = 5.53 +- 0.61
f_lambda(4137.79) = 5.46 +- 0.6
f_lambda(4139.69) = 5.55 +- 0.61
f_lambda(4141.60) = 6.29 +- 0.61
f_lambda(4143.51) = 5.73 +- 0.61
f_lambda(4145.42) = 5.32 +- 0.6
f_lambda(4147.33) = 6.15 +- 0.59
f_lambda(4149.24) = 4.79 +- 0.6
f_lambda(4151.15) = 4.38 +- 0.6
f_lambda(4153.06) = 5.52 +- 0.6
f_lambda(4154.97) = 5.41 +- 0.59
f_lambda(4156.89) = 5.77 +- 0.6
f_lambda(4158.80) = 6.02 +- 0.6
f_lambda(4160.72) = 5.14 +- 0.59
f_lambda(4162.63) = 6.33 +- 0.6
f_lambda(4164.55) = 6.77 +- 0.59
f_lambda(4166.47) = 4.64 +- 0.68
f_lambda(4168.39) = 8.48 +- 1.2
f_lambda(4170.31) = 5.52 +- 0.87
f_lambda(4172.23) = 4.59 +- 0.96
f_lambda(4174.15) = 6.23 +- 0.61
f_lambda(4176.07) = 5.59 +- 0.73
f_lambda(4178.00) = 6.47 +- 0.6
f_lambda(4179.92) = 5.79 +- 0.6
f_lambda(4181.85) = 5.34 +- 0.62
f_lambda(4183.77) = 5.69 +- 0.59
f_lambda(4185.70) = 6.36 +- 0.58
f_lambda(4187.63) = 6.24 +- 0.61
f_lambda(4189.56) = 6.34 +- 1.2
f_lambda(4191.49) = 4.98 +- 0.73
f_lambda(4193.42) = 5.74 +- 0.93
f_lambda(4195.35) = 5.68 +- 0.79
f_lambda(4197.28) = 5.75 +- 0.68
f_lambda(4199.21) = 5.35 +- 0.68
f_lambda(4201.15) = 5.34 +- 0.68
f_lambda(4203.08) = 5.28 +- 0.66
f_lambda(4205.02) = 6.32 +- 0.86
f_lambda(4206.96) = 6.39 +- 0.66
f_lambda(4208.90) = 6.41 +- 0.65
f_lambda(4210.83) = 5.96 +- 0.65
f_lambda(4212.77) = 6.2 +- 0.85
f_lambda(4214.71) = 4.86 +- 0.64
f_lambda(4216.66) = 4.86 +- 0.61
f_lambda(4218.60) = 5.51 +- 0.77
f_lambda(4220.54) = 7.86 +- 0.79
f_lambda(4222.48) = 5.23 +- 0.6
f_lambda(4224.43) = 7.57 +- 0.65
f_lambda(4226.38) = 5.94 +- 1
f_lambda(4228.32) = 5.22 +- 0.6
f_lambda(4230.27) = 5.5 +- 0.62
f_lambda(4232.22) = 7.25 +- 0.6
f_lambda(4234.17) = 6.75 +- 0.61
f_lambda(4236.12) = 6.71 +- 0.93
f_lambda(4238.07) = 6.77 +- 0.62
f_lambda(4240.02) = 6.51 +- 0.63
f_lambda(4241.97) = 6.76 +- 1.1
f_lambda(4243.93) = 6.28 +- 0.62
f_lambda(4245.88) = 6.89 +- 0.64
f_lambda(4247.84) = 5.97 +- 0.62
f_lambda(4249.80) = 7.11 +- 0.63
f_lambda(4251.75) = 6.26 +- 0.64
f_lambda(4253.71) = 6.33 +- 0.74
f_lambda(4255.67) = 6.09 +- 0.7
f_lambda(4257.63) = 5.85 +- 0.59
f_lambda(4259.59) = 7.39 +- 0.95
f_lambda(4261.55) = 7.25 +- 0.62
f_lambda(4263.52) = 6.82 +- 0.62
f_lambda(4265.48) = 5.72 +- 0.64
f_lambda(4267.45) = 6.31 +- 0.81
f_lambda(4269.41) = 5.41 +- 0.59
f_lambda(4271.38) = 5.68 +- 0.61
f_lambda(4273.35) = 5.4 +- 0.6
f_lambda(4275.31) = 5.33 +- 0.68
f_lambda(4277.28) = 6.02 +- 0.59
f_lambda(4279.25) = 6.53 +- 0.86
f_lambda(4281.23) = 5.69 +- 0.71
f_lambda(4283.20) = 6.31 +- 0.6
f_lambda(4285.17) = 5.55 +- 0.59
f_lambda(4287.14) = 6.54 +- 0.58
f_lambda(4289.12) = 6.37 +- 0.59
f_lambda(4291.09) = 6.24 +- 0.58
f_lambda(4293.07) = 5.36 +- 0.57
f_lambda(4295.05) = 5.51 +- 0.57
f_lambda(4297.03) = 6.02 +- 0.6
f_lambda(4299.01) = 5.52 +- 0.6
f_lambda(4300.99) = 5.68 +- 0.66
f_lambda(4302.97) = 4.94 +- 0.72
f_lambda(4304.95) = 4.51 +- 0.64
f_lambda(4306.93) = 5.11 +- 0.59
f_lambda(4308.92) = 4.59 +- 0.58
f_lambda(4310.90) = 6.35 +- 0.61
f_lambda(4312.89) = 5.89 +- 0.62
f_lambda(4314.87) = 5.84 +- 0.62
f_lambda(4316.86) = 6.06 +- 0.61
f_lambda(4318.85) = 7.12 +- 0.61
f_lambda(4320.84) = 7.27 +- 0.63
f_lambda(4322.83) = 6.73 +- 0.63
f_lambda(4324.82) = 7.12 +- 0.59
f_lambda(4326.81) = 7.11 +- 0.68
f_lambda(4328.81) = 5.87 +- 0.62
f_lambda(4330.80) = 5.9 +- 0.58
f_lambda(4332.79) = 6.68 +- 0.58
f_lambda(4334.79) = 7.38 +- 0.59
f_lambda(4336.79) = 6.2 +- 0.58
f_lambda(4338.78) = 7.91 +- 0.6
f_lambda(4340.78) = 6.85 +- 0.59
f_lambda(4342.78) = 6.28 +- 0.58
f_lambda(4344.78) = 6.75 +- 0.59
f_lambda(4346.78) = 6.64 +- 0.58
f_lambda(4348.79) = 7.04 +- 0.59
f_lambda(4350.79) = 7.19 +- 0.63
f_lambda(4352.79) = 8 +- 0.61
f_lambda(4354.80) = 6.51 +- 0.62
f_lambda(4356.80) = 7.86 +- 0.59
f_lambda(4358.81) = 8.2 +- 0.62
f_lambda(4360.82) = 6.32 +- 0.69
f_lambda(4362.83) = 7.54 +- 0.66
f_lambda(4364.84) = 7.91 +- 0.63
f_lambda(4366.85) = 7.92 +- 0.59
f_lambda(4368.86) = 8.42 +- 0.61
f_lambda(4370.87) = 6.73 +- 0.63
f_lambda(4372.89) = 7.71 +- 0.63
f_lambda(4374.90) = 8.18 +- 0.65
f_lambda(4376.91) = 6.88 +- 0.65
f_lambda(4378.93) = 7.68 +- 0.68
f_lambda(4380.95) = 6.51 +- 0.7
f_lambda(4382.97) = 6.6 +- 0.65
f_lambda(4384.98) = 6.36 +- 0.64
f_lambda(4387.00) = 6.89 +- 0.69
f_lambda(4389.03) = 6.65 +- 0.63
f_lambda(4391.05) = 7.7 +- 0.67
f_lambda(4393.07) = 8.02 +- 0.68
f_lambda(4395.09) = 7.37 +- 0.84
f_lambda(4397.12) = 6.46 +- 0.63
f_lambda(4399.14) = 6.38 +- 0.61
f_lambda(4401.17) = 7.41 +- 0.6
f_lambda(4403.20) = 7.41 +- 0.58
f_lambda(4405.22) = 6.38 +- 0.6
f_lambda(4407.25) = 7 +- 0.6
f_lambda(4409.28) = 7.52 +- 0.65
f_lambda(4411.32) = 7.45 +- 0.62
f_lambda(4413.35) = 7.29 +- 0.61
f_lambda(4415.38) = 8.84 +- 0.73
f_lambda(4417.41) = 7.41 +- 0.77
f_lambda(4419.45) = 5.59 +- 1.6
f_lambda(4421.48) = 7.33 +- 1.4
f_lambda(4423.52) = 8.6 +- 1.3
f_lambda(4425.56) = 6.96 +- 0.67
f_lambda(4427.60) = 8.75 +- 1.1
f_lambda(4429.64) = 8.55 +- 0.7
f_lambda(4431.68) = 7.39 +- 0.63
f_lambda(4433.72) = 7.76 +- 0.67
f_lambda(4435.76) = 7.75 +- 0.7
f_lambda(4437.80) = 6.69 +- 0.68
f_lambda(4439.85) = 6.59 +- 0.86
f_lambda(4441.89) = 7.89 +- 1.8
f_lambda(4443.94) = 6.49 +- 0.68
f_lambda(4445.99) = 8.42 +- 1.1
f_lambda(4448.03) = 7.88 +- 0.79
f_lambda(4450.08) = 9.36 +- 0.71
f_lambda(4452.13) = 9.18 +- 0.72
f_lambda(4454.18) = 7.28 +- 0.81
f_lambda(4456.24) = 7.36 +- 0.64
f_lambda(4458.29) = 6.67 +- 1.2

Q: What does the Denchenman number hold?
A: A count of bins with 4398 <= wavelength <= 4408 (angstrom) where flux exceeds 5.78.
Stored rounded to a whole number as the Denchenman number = 5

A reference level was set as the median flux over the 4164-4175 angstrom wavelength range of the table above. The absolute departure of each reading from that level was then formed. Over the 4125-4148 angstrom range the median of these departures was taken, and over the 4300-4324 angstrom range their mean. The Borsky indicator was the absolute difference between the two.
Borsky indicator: 0.35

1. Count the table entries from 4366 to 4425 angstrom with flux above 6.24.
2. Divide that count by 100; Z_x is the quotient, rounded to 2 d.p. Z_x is 0.28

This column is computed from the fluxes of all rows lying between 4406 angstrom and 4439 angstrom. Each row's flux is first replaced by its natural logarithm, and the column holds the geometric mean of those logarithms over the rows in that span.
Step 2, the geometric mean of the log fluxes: 2.01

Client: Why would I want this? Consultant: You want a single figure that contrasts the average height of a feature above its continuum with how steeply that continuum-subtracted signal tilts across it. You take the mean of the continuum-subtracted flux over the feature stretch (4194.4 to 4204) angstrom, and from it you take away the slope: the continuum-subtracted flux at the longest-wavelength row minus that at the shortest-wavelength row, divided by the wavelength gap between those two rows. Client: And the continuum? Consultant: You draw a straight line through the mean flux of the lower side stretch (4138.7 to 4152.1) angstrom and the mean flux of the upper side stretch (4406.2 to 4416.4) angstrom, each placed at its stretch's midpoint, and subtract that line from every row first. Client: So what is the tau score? -0.4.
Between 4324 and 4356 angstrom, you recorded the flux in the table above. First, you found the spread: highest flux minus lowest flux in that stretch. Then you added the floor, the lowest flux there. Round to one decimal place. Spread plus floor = 8.0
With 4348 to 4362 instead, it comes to 8.2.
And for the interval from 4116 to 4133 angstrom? 6.7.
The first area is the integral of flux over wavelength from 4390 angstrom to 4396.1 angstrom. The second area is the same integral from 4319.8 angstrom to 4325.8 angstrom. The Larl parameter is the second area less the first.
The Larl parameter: -4.7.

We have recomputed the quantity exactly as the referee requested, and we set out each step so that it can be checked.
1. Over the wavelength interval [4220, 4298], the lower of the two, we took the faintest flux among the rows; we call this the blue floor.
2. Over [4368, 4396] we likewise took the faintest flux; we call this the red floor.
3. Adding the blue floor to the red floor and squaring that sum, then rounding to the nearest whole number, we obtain 134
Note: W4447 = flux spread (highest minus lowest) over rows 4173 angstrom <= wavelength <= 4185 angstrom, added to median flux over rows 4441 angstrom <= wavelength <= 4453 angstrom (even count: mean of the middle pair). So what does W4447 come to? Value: 9.3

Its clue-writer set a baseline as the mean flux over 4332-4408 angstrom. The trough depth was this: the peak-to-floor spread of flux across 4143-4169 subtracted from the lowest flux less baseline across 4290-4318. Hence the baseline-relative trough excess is -6.7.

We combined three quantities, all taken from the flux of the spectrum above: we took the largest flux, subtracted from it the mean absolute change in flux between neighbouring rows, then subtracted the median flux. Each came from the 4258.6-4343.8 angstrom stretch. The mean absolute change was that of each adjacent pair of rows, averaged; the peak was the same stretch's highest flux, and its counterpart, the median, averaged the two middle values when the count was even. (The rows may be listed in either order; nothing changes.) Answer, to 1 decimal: 1.3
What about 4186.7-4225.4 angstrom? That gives 1.4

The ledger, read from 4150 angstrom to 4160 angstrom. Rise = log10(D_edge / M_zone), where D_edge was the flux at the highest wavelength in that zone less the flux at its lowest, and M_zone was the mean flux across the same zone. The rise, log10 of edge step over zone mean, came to -0.5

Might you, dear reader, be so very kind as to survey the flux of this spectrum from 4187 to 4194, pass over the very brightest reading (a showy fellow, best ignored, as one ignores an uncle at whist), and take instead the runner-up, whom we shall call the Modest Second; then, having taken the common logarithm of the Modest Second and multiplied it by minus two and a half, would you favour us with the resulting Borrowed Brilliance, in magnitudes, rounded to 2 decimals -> -1.99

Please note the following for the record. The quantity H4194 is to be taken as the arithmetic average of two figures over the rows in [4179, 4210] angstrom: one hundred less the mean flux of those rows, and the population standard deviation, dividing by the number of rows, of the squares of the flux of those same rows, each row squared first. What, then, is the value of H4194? 49.8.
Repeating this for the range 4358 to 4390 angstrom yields 51.5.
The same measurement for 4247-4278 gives 51.0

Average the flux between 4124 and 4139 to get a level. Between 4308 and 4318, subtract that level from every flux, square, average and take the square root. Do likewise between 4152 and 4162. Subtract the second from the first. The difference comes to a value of 0.2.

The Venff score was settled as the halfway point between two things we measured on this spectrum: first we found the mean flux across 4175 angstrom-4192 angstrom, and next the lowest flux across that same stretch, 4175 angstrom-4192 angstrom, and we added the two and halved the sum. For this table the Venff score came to 5.4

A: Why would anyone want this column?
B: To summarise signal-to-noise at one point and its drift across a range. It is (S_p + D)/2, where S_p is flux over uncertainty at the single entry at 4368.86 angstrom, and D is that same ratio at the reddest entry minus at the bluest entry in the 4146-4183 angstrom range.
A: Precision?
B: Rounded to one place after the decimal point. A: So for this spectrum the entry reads 6.0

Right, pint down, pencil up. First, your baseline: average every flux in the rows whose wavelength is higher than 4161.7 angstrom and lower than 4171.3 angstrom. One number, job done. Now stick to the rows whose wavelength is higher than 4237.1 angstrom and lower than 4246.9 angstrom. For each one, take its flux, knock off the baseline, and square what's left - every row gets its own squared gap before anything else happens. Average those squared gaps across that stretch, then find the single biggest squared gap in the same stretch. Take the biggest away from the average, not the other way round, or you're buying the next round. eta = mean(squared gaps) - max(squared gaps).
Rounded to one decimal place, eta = -0.2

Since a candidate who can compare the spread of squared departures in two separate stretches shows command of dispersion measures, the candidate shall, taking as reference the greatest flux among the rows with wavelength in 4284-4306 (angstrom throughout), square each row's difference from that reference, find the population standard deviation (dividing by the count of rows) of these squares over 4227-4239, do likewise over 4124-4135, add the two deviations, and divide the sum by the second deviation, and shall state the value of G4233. 2.6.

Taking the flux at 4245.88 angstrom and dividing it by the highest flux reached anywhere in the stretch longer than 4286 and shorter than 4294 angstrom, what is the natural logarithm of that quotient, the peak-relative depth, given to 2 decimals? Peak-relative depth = 0.05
